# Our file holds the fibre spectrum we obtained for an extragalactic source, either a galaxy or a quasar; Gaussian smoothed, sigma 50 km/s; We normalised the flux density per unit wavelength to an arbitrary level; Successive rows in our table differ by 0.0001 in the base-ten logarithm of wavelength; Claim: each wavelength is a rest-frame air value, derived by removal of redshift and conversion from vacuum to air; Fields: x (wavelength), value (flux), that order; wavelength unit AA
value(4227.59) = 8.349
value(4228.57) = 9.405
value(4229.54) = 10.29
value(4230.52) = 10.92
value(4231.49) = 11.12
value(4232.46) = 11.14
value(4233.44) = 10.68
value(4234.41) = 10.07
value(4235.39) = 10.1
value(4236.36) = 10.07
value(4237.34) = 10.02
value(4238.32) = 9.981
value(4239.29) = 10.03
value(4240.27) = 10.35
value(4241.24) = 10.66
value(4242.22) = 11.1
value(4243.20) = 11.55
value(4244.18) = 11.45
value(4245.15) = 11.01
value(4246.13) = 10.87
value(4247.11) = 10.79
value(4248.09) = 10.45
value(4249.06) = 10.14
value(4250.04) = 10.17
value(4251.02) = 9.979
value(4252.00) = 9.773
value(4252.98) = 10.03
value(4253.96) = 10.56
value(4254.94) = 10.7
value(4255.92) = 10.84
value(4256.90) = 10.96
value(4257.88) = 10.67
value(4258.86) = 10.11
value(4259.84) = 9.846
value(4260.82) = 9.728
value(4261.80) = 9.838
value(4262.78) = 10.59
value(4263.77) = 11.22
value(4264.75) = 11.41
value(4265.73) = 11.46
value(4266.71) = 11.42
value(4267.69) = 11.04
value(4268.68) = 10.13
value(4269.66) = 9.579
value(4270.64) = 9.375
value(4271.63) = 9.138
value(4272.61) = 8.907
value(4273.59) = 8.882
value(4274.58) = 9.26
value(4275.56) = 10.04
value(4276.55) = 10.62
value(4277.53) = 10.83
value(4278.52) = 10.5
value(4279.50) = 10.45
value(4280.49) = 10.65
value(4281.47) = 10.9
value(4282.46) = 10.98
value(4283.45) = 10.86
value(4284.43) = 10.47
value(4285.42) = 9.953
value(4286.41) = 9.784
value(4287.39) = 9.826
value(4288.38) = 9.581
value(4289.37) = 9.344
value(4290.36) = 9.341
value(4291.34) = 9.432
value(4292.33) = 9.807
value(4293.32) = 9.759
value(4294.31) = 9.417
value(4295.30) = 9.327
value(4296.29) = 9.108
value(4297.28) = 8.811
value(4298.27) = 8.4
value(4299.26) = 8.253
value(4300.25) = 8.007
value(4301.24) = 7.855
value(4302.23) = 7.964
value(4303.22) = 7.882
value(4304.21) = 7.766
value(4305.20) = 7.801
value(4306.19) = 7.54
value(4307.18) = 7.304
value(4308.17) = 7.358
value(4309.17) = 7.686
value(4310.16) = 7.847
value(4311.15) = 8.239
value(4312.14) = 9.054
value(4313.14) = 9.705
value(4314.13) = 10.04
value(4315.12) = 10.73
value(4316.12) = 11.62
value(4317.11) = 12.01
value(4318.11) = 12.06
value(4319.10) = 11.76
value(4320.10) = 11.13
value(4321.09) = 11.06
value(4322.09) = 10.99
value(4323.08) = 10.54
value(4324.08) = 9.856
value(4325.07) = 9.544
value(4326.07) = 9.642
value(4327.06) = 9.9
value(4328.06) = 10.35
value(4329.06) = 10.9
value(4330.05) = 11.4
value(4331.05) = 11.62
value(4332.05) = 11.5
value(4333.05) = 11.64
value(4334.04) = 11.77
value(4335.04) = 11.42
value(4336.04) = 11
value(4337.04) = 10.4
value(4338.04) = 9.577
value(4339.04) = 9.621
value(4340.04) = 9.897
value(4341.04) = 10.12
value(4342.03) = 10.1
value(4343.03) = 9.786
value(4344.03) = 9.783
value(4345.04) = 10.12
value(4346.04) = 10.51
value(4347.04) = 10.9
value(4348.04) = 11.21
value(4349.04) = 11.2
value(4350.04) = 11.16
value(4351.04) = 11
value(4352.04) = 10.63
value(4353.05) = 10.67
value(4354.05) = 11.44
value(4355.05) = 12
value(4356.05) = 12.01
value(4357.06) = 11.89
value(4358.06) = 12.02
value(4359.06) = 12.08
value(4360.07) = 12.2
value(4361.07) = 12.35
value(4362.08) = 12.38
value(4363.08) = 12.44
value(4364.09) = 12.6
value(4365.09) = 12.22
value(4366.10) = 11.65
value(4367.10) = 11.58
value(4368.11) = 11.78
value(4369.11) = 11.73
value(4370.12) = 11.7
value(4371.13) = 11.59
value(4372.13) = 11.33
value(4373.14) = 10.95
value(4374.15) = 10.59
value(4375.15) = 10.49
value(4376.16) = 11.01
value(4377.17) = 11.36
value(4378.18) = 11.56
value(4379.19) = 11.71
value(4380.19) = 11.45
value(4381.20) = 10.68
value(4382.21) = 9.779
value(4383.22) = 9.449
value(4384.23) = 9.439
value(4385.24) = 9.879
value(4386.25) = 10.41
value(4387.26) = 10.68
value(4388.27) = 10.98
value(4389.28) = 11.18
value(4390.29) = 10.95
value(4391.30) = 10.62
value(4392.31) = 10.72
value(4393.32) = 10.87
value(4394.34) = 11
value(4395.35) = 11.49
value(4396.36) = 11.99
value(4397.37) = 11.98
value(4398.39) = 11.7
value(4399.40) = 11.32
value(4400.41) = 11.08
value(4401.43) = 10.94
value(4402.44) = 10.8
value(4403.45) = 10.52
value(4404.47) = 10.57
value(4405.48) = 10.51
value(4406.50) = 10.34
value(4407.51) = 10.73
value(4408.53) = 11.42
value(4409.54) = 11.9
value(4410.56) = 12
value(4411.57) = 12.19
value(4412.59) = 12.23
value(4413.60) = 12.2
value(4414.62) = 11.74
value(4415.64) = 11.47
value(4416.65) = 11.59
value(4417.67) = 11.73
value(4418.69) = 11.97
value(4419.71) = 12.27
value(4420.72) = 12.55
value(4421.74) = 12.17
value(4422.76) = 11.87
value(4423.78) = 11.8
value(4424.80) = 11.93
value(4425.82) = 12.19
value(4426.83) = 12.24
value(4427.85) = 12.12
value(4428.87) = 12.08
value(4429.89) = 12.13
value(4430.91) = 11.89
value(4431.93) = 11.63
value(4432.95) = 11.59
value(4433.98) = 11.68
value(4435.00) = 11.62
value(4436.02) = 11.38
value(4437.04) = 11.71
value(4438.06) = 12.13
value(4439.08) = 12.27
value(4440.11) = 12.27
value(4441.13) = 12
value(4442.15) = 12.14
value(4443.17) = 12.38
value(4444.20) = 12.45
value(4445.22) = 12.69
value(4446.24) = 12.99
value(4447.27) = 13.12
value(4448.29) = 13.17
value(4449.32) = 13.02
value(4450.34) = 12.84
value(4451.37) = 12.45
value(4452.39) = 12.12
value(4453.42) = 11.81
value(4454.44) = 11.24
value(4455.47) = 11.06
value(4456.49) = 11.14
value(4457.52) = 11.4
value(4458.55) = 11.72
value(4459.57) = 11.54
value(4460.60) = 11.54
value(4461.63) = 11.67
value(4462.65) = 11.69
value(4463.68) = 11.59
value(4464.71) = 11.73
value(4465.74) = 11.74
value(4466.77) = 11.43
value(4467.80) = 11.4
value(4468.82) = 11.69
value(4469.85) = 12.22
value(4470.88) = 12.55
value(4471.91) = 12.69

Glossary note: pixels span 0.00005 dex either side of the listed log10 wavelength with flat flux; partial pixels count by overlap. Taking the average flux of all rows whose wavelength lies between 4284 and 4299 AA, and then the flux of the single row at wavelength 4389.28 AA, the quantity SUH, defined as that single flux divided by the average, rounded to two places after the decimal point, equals 1.18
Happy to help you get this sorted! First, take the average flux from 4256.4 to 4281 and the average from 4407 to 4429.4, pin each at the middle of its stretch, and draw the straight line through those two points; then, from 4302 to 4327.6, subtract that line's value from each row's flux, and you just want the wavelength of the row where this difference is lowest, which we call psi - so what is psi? 4307.18 AA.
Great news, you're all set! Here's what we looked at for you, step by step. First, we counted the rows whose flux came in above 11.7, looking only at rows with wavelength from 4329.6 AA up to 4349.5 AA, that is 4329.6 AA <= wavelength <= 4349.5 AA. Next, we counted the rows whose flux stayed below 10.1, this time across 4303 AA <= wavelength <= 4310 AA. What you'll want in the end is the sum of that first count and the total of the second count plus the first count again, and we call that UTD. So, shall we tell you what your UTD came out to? 9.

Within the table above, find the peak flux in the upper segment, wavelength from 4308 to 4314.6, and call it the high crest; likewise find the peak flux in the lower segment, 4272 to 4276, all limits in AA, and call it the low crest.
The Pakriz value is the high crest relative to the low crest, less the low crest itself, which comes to -9.0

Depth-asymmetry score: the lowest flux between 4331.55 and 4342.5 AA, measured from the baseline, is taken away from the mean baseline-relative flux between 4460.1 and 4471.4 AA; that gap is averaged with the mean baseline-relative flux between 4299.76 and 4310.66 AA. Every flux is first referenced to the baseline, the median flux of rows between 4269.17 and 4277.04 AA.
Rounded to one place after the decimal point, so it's 0.3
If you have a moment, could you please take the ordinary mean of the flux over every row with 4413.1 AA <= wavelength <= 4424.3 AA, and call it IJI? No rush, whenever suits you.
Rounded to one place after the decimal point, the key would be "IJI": 11.9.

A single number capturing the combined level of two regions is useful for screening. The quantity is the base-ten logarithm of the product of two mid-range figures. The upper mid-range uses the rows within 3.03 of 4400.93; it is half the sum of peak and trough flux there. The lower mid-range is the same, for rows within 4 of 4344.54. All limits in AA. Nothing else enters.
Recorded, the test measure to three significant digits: 2.07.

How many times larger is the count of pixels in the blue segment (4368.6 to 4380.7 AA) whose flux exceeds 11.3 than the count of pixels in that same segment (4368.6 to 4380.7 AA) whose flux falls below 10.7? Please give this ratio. 4.0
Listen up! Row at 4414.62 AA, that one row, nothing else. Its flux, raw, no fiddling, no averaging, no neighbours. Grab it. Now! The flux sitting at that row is 11.74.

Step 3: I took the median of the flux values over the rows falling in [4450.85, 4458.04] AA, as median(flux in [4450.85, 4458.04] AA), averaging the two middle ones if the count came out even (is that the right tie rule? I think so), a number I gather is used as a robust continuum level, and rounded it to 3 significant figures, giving 11.4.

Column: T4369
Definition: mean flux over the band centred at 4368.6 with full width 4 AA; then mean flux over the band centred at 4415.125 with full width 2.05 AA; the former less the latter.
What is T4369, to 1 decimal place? 0.1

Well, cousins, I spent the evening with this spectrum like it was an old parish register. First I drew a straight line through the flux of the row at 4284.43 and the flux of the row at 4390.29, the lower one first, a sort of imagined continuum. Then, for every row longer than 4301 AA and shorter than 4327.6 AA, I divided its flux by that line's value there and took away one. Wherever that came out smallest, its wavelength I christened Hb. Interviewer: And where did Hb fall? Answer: 4307.18 AA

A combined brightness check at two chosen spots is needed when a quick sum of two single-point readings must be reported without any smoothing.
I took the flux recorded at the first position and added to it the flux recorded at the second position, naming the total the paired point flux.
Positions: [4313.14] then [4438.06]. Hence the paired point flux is 21.8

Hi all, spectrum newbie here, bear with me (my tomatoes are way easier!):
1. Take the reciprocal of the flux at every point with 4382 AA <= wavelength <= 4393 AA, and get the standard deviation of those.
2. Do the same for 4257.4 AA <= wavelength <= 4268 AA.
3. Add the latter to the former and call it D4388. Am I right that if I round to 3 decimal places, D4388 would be 0.012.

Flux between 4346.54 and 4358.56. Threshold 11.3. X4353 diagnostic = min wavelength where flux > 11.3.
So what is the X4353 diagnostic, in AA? 4354.05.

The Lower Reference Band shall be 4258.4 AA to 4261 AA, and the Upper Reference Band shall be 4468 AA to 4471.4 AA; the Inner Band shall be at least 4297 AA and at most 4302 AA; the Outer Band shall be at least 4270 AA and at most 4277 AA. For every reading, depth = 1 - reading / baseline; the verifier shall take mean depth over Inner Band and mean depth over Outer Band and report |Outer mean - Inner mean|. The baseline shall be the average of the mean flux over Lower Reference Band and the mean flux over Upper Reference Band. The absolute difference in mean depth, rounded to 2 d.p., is 0.11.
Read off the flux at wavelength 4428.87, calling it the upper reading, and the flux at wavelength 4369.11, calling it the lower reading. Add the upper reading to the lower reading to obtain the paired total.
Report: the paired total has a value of 23.8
